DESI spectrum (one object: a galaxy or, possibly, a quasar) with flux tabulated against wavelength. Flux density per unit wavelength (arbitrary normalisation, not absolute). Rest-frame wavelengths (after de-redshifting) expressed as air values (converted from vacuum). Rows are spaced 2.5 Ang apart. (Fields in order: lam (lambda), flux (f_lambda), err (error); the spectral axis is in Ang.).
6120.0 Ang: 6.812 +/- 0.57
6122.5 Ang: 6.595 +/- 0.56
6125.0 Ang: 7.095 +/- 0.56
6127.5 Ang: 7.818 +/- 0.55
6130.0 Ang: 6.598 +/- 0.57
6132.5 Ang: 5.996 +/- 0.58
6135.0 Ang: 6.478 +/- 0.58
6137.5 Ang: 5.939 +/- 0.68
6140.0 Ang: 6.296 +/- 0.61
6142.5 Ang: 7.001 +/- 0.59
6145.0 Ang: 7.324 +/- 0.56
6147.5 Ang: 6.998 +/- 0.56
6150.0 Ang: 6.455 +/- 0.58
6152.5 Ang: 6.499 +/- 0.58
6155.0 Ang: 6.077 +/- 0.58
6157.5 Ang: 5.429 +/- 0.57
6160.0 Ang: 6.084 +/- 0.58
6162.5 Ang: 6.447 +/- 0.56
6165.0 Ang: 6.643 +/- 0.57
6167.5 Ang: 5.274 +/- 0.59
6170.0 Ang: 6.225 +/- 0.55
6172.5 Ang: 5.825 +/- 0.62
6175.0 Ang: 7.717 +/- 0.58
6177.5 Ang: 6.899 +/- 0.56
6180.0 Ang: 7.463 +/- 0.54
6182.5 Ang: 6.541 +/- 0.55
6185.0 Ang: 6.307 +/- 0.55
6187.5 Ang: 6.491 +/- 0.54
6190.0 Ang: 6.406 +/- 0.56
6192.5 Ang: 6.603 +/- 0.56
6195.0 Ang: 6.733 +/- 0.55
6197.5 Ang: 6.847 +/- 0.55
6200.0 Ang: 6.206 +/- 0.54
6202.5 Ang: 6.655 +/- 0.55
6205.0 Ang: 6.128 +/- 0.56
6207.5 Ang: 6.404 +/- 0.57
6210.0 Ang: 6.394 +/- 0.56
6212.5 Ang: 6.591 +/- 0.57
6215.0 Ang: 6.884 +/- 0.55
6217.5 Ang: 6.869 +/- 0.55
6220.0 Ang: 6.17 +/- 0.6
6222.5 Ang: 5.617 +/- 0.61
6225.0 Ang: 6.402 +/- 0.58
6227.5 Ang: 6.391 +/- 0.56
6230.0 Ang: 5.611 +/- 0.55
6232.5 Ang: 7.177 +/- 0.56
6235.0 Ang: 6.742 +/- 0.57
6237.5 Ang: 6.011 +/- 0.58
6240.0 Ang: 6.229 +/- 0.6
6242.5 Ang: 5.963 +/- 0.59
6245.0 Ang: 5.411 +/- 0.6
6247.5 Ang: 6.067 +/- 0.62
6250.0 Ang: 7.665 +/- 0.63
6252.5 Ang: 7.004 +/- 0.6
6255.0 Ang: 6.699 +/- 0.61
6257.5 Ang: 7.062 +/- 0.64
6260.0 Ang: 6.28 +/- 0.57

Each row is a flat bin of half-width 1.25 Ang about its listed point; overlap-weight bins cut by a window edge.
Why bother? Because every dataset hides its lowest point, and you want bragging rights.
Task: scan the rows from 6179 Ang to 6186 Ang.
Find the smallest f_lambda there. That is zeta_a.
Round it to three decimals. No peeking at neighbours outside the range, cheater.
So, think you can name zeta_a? 6.307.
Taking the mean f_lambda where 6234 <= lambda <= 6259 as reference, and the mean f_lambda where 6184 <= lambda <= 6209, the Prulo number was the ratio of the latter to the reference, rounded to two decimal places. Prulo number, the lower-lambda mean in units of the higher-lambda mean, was 1.00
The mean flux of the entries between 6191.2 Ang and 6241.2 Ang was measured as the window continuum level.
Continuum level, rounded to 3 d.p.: 6.433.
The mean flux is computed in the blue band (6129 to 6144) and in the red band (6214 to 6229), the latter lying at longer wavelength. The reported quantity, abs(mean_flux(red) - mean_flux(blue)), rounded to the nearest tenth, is 0.0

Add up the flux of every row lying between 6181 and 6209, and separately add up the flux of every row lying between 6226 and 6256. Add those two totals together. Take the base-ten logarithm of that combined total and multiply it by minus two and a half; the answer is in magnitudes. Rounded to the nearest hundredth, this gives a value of -5.43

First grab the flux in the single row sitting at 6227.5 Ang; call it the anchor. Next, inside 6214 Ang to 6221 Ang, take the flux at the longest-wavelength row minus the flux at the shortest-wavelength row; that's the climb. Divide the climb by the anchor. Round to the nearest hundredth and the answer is -0.11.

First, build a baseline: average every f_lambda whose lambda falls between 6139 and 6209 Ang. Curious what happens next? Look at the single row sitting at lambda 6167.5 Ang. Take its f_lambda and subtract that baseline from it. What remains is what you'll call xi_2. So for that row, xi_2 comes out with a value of -1.2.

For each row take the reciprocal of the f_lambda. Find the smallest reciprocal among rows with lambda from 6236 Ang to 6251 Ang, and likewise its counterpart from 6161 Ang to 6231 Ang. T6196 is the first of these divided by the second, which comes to 1.01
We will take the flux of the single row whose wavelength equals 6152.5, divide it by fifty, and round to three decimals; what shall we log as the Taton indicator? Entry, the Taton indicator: 0.130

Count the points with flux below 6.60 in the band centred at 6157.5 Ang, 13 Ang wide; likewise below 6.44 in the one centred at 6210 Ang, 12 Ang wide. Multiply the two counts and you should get 15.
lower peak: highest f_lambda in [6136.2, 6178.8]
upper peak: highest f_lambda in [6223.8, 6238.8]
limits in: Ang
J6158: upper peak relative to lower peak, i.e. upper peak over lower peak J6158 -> 0.93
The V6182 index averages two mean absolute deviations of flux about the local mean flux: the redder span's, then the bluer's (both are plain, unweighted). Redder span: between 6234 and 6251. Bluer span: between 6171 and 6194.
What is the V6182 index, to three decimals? 0.480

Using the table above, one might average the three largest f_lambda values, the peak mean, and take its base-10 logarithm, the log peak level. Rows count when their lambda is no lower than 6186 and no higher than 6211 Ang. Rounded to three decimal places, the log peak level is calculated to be 0.829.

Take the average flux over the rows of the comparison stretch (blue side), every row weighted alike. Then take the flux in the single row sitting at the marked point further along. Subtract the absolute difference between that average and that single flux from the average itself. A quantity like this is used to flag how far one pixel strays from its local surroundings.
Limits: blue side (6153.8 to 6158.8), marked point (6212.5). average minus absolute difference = 4.9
